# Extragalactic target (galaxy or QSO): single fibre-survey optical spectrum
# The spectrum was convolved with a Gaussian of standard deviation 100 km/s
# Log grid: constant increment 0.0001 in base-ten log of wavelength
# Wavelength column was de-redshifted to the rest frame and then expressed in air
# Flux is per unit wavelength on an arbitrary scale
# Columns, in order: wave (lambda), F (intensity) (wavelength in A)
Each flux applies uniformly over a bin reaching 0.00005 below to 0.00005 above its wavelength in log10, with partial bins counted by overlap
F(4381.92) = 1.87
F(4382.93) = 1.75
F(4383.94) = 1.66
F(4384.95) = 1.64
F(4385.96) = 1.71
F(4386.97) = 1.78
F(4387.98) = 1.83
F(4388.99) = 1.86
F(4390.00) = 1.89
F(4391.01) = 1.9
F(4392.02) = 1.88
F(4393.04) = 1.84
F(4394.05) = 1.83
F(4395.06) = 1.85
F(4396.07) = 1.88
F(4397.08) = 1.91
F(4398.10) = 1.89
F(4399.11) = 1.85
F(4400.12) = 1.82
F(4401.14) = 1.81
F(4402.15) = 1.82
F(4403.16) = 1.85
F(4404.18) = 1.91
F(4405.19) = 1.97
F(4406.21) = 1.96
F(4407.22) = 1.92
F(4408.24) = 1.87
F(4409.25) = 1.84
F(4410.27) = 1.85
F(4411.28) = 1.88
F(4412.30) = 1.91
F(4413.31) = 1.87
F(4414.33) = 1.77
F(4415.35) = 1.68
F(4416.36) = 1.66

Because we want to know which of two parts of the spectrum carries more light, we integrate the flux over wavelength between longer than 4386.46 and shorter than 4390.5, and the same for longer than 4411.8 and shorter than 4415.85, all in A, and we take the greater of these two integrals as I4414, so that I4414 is 7.44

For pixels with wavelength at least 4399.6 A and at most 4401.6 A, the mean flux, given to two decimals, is 1.81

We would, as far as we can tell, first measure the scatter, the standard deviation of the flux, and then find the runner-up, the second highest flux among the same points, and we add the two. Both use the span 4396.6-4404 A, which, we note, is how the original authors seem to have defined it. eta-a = 1.93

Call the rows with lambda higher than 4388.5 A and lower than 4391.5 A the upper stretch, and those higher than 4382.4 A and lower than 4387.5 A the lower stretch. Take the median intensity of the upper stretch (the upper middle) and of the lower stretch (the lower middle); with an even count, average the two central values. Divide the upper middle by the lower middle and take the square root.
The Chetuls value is 1.05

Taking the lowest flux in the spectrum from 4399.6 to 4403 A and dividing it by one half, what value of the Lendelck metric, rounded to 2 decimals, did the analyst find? 3.62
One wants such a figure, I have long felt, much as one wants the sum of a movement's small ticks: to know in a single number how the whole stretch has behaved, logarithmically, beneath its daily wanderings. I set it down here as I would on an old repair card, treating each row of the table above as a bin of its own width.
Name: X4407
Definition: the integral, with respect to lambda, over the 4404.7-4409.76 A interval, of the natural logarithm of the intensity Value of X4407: 3.3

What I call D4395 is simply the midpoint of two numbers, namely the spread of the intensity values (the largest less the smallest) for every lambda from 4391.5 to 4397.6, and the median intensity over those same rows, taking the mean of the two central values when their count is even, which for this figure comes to 0.97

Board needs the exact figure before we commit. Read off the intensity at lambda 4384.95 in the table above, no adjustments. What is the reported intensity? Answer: 1.64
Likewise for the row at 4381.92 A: 1.87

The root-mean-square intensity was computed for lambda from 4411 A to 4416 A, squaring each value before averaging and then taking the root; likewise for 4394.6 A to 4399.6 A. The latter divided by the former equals 1.03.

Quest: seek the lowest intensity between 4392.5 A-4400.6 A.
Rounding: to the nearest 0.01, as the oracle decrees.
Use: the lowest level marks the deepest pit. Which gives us 1.82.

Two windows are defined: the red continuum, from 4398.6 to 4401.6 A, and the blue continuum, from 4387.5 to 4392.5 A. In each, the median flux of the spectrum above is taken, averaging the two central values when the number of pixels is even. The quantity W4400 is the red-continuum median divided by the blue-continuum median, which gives 0.97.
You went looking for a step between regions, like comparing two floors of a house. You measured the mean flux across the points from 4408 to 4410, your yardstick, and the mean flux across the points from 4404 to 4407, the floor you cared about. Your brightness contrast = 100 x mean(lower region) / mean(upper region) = 105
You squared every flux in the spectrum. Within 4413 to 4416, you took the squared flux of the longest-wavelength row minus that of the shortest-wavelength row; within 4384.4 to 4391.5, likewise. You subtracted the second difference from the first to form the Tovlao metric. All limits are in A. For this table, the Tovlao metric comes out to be -1.6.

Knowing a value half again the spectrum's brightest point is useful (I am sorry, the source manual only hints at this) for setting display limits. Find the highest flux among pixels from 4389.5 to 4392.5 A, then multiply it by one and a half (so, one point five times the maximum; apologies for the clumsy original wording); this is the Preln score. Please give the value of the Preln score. 2.85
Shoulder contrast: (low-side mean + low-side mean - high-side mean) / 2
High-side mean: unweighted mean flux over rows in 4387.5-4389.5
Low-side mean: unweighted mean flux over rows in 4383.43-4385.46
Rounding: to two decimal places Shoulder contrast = 0.73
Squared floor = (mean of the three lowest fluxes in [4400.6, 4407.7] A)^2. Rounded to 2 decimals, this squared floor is 3.34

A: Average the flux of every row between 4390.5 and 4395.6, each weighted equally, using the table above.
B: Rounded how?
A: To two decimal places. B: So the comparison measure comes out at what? 1.86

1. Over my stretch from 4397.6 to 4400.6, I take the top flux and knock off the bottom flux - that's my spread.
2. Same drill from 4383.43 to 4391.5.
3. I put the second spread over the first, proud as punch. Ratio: 3.7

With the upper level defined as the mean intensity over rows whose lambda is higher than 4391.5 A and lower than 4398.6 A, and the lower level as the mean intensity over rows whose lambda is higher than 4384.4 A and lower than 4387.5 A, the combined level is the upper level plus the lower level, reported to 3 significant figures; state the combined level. 3.58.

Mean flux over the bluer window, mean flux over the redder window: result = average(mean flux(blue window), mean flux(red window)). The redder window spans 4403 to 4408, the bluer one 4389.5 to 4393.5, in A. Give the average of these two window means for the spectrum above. 1.90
